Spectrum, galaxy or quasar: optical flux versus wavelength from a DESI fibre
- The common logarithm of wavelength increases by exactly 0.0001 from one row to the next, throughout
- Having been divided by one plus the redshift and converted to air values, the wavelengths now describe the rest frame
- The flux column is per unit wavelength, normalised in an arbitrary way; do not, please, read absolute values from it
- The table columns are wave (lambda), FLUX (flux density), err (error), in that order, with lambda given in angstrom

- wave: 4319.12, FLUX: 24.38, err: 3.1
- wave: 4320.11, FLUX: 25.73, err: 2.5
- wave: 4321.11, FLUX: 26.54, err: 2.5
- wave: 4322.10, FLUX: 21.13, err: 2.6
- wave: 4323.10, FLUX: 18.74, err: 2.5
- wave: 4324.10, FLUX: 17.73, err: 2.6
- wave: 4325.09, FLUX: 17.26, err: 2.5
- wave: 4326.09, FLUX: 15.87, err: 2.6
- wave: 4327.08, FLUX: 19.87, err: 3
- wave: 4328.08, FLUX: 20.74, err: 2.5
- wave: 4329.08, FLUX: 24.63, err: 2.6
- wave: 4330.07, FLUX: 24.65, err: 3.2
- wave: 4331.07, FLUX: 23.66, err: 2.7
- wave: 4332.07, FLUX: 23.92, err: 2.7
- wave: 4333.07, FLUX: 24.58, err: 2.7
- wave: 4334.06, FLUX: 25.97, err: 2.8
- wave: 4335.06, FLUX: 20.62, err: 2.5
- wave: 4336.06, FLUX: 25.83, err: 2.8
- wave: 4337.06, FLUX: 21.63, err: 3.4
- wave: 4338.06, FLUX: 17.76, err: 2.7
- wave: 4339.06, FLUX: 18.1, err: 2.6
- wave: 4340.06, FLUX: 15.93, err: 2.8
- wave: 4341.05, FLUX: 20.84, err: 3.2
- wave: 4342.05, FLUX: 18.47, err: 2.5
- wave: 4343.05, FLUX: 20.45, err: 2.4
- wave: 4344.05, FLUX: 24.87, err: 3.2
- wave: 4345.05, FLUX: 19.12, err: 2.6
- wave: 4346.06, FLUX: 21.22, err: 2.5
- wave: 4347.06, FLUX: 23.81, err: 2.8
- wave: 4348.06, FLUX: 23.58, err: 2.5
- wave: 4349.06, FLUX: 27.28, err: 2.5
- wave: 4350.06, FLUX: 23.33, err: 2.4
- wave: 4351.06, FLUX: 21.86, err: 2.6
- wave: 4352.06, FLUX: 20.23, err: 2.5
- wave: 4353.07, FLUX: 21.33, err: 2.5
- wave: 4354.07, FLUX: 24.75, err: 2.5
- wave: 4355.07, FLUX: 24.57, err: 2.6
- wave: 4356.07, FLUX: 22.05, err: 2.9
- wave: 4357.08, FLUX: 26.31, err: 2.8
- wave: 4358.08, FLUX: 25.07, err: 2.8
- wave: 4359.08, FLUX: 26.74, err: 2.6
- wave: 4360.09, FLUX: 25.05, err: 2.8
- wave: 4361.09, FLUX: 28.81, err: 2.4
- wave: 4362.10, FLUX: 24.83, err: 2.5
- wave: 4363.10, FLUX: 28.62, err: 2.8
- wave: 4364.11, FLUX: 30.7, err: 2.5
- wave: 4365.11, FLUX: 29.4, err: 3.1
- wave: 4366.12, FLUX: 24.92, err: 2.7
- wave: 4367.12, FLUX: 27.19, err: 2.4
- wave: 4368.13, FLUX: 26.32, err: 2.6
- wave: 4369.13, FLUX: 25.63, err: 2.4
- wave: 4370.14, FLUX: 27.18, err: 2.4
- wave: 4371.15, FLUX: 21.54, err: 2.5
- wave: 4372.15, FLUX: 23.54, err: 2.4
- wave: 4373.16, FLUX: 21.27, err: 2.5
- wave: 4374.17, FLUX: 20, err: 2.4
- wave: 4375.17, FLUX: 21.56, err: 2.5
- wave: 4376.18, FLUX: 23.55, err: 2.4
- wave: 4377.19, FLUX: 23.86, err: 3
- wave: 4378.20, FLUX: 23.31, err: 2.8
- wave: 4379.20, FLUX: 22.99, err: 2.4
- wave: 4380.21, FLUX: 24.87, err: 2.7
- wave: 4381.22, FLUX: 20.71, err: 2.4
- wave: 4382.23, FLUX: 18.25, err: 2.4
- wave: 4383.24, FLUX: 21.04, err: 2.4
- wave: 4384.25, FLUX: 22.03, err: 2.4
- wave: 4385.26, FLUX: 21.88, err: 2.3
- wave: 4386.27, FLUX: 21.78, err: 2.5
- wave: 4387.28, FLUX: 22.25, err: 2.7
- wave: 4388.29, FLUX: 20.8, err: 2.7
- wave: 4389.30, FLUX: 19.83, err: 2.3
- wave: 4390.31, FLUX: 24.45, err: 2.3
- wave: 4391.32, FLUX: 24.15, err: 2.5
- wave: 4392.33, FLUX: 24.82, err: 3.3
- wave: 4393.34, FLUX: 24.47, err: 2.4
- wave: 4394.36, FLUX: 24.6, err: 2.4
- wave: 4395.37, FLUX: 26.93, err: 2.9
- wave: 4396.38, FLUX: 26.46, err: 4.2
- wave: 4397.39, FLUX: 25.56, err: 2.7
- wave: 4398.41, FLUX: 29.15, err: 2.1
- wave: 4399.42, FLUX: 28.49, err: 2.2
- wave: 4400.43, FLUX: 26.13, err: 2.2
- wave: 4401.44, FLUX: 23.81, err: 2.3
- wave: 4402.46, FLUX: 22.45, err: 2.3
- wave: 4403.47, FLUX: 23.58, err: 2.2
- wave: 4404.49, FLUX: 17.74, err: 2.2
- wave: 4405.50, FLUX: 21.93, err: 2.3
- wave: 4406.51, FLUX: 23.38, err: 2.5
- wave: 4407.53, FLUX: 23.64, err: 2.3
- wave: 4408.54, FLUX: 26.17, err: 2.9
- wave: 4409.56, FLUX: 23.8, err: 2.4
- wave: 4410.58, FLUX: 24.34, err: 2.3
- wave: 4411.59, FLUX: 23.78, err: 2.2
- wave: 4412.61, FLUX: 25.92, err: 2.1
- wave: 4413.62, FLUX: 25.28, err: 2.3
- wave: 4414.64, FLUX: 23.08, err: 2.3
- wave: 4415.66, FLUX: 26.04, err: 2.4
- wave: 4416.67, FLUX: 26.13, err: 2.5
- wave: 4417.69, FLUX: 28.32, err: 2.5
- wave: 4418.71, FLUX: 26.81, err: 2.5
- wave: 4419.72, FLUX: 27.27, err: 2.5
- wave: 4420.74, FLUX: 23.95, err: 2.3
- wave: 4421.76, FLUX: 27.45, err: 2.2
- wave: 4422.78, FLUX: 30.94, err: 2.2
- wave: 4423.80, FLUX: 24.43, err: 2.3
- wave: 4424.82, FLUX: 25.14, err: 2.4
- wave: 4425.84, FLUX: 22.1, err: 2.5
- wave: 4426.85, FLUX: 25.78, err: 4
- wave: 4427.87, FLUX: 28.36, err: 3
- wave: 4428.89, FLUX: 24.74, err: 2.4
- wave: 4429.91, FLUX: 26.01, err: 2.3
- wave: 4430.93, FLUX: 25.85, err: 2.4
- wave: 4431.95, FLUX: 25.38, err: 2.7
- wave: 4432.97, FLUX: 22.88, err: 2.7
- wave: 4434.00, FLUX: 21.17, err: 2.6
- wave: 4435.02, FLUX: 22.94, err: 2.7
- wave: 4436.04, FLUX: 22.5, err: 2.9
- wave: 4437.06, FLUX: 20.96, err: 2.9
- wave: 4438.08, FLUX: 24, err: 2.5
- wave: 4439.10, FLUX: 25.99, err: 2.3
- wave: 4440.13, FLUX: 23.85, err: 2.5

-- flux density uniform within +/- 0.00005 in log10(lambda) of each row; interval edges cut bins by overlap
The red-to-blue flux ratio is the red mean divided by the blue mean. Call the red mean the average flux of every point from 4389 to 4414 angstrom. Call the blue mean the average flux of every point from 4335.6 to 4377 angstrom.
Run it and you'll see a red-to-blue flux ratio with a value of 1.04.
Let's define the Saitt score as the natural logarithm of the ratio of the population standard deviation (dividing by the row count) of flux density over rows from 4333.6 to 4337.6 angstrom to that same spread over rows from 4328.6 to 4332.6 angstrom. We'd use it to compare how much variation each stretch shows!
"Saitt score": 1.7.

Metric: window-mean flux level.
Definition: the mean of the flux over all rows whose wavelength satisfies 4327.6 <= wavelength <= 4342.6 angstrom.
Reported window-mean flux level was 21.8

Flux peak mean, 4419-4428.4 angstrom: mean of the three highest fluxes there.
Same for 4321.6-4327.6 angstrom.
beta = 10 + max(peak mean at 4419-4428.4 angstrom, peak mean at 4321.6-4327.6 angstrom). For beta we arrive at 39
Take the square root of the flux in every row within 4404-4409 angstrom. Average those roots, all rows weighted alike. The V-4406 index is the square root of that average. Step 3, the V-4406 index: 2.18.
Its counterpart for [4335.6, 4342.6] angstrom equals 2.11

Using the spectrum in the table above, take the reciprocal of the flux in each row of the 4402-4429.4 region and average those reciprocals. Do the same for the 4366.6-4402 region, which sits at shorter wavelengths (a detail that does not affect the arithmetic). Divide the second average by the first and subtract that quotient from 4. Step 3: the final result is 2.95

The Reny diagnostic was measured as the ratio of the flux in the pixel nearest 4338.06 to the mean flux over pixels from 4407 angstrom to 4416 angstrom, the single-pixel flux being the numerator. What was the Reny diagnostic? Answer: 0.72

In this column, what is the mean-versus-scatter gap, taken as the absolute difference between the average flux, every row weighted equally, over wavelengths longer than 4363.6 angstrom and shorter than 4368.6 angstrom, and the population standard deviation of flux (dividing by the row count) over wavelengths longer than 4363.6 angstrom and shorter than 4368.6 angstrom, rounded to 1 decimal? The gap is 25.6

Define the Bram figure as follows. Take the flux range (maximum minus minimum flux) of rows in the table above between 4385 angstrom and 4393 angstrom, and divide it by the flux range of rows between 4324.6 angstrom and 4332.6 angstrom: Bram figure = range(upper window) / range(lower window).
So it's 0.57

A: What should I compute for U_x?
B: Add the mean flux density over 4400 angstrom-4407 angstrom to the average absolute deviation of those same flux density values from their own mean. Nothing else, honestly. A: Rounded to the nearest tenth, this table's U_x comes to 24.4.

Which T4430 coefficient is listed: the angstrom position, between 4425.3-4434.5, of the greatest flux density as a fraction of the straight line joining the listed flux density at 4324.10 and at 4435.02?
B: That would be 4427.87 angstrom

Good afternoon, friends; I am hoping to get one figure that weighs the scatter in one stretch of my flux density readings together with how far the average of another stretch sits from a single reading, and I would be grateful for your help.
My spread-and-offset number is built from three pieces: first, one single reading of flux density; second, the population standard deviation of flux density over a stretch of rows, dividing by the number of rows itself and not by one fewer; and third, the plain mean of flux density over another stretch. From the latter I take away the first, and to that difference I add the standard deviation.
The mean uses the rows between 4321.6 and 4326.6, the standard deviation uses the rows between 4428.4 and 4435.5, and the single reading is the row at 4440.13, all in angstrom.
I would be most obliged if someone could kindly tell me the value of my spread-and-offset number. -4.0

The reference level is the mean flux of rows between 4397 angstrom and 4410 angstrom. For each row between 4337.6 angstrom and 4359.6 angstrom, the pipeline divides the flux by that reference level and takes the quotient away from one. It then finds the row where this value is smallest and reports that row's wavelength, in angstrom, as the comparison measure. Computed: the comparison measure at 4349.06 angstrom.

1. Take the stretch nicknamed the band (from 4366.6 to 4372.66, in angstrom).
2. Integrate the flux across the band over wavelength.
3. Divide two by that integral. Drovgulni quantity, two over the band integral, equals 0.0131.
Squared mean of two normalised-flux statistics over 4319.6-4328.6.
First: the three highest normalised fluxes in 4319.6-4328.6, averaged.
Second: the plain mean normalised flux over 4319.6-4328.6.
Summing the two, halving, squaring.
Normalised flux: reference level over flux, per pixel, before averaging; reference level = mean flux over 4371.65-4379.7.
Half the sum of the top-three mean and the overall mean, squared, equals 1.5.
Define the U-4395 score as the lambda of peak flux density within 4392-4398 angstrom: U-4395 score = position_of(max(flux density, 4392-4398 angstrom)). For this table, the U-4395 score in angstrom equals 4395.37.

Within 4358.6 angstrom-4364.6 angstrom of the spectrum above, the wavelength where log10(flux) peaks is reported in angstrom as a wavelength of 4364.11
